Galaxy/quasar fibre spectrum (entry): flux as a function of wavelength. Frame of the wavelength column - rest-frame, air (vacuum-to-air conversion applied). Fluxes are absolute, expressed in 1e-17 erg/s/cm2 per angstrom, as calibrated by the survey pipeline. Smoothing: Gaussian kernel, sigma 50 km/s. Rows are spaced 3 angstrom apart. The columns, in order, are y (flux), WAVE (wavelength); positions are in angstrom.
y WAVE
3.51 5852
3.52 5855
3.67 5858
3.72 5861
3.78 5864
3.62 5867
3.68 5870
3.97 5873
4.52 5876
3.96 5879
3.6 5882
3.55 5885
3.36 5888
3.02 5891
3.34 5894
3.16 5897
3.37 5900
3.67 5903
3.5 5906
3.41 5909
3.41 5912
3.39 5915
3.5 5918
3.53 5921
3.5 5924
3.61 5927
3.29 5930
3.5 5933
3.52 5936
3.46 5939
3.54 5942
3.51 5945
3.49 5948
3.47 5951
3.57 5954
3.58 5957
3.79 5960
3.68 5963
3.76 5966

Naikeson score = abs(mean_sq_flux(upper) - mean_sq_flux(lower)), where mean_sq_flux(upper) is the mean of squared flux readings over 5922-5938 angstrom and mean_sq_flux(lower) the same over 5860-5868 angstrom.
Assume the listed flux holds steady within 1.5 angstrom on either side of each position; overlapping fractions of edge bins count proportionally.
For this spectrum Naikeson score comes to 1.6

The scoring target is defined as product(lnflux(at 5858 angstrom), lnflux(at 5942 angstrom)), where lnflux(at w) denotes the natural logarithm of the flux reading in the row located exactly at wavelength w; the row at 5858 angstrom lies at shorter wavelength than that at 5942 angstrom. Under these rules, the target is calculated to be 1.64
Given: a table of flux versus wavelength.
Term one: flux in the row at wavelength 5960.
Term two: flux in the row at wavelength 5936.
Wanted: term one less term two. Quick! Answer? 0.27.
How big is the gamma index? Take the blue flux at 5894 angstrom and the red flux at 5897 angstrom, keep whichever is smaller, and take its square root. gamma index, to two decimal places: 1.78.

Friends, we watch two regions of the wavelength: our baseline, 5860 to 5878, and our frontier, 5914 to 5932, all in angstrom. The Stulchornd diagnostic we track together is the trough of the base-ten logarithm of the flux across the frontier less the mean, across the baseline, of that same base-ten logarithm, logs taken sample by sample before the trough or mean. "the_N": -0.071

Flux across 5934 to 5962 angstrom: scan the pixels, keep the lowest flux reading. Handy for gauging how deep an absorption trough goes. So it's 3.46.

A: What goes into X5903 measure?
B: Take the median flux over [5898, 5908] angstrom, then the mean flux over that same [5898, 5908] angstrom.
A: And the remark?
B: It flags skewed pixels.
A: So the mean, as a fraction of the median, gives 1.00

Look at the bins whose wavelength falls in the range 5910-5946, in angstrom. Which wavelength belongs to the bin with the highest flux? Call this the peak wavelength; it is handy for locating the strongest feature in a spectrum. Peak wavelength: 5927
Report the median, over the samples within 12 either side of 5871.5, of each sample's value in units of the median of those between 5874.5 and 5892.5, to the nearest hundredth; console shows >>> 1.05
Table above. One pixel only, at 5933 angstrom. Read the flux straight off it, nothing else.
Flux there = 3.5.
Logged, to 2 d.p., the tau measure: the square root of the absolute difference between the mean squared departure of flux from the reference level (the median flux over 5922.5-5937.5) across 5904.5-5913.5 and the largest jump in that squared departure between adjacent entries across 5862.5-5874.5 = 0.43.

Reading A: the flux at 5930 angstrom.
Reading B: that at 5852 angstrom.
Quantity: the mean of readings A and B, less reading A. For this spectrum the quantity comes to 0.11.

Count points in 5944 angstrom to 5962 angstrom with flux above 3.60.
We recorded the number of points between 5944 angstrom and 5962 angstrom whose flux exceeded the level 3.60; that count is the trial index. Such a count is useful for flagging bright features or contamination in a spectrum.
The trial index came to 1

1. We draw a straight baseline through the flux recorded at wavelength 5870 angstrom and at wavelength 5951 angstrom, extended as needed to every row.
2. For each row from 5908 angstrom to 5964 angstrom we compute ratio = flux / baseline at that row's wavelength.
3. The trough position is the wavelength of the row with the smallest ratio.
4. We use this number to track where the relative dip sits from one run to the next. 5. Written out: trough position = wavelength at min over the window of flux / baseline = 5930 angstrom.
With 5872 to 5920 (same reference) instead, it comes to 5891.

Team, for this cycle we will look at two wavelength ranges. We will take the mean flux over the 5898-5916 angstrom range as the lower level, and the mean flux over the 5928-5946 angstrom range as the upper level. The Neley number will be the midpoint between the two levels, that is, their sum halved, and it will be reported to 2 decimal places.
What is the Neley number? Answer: 3.46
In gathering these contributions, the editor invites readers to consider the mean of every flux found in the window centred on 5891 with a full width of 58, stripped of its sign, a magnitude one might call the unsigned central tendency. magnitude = 3.57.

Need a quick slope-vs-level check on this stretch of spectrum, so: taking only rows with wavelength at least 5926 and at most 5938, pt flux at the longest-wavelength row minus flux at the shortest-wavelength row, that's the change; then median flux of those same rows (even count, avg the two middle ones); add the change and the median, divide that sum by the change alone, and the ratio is -38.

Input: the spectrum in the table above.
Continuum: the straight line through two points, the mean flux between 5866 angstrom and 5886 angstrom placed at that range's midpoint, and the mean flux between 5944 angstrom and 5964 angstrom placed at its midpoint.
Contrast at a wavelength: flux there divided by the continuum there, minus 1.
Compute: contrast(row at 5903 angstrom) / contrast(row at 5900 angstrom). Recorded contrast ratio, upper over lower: 0.2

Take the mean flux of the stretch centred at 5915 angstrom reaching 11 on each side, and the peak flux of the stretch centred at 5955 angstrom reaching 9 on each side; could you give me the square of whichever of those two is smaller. 12.0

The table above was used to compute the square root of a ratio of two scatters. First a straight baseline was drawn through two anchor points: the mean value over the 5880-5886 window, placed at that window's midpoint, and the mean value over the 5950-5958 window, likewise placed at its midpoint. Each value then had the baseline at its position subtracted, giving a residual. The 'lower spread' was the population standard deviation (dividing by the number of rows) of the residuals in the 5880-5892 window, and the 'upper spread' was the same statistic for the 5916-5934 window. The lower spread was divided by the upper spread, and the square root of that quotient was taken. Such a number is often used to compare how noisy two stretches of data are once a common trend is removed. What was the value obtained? 1.5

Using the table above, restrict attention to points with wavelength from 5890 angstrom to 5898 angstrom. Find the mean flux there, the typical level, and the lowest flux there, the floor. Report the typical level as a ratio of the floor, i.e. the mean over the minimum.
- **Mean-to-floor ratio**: 1.05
